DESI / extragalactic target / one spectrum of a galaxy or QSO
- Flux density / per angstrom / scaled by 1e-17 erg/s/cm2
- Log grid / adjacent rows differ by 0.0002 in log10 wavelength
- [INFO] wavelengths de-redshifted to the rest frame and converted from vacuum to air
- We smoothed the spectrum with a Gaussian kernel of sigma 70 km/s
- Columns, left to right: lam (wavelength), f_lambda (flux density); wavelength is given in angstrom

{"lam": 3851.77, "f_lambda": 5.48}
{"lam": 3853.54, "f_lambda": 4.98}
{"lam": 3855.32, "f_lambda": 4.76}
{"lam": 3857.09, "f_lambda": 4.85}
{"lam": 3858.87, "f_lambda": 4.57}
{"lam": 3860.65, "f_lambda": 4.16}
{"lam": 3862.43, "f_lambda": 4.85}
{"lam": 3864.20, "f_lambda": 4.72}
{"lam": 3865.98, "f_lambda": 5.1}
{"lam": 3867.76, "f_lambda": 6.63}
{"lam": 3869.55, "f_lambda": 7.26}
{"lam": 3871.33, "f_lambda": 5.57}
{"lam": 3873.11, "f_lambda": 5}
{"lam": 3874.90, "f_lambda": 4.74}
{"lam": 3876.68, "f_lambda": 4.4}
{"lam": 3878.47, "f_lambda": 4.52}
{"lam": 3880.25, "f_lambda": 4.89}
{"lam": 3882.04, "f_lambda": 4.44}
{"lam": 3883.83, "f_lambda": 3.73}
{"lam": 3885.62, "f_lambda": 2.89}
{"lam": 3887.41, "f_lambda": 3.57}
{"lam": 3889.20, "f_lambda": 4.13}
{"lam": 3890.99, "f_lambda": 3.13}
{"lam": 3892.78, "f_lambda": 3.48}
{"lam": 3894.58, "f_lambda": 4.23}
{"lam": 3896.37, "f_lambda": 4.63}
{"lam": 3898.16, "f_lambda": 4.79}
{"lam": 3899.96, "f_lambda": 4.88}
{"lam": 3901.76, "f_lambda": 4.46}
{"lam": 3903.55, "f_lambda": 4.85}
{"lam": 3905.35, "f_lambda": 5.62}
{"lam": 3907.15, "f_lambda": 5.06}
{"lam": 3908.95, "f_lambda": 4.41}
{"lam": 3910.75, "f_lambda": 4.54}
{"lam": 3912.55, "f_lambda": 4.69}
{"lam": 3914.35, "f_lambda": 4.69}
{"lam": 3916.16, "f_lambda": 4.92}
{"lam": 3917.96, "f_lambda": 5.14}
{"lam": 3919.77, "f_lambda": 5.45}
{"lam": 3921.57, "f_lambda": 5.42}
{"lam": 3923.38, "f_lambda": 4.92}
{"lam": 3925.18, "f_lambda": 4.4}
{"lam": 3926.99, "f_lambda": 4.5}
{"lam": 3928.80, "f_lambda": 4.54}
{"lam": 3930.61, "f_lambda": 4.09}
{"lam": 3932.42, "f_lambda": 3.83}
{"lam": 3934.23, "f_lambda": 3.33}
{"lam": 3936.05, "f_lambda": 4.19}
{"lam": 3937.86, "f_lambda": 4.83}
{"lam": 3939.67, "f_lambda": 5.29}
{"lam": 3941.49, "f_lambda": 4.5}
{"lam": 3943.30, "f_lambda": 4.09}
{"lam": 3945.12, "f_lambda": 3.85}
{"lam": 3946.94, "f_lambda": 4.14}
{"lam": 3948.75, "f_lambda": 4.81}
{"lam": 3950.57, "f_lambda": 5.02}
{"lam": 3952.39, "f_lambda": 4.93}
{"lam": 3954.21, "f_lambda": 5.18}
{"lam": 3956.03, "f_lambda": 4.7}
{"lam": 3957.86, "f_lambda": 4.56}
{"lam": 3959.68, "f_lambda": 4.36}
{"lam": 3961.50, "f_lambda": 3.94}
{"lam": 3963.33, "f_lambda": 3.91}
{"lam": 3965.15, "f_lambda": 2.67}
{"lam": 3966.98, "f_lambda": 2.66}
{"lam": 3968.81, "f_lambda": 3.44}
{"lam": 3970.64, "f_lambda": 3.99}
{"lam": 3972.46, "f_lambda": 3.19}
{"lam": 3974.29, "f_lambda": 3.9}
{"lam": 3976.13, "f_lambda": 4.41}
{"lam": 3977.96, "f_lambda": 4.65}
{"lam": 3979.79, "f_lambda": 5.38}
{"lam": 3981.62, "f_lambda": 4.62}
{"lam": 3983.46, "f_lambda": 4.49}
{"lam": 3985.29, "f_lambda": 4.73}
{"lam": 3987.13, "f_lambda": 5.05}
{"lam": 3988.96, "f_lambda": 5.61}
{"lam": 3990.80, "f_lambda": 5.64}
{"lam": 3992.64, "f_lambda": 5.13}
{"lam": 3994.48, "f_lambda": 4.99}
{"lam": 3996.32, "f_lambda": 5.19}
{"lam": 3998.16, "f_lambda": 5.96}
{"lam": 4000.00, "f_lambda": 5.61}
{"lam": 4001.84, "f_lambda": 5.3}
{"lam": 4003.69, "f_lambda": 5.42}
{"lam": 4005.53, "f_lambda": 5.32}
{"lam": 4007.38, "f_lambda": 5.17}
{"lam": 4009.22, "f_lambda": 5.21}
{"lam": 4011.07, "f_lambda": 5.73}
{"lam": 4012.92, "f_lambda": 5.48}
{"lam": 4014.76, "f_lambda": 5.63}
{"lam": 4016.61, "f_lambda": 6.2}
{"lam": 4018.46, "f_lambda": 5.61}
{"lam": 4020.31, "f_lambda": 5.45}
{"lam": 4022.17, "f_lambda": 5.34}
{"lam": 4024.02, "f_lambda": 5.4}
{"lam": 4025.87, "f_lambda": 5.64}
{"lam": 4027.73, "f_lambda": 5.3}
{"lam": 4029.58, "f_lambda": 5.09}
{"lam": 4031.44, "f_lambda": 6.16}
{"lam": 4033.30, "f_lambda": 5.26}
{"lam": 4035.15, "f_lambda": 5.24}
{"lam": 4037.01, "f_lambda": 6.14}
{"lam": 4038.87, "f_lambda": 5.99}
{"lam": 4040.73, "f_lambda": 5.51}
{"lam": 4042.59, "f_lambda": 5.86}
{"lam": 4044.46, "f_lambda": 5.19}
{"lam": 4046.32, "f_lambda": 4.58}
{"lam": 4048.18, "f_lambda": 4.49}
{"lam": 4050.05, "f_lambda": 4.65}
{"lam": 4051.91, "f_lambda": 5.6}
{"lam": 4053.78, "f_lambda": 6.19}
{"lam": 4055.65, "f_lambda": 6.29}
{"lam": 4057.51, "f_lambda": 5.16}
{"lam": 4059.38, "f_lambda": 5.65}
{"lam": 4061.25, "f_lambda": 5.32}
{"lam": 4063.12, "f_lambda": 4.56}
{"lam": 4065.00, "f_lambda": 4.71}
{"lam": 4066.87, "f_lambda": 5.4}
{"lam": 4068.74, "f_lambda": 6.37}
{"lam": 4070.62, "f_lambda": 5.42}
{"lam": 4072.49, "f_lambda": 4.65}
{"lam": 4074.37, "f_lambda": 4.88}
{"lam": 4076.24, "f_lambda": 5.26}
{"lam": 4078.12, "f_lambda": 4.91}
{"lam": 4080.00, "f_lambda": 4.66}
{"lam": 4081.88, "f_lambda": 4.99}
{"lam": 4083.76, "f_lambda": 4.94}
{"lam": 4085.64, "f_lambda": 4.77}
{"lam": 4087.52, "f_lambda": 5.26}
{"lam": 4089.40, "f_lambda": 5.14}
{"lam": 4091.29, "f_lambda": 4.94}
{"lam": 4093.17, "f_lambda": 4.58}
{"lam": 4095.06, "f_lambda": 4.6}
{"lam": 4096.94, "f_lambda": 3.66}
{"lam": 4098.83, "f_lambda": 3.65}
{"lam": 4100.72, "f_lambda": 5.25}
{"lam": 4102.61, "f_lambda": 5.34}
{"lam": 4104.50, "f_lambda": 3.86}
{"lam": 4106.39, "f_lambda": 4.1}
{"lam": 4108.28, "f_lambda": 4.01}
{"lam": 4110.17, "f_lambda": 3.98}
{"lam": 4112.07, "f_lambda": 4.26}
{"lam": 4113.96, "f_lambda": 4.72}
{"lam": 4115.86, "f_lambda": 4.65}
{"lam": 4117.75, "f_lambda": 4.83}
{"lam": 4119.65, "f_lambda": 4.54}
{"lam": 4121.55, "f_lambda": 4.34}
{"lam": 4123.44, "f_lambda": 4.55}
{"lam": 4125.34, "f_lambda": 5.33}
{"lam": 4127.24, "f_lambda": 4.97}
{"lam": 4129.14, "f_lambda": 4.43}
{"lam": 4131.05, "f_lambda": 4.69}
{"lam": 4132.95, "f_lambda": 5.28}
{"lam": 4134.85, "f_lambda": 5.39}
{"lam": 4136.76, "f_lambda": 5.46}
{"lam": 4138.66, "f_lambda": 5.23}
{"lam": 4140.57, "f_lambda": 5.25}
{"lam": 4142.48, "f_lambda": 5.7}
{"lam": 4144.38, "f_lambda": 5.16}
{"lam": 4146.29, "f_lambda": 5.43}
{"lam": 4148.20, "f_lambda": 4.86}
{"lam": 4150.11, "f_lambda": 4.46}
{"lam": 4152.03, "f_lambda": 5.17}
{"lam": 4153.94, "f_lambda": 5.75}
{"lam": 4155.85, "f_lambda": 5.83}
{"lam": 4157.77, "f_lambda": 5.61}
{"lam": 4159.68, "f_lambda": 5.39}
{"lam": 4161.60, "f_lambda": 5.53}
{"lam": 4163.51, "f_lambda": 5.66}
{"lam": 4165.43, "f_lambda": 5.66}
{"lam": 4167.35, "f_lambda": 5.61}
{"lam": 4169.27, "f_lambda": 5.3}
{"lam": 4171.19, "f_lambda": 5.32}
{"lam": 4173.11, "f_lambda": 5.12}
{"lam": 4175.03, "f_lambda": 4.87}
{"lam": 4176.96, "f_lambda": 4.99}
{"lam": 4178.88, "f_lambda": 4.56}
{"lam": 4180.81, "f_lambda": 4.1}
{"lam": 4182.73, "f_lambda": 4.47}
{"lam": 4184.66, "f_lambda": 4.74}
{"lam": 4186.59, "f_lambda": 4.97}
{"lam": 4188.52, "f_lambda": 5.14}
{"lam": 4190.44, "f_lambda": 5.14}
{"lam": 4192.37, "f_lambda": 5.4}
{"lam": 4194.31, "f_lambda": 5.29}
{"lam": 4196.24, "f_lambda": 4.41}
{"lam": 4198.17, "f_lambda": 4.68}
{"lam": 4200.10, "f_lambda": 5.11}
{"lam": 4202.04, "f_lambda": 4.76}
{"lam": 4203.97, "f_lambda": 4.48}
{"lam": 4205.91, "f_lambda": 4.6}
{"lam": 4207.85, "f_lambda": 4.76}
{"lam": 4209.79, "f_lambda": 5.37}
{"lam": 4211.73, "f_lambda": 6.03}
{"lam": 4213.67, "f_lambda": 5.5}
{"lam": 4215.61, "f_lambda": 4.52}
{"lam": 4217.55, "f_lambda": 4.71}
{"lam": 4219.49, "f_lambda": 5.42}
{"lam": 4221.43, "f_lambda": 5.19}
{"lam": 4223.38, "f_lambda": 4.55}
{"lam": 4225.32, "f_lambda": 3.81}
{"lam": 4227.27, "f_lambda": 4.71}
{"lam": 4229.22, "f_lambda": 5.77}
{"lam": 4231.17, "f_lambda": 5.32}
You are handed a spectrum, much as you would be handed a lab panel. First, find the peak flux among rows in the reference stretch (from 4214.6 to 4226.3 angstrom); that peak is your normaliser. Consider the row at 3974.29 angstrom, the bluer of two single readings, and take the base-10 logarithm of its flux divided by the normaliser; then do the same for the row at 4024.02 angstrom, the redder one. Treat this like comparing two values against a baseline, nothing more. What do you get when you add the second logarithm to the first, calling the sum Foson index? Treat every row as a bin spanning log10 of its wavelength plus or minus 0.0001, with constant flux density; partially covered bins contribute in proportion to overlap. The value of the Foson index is -0.145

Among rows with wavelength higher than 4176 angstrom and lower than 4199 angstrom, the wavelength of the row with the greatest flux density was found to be 4192.37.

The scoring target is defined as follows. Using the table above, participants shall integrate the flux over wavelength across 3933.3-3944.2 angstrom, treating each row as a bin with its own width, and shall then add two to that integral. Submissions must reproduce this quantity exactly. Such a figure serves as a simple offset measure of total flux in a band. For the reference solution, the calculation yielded 50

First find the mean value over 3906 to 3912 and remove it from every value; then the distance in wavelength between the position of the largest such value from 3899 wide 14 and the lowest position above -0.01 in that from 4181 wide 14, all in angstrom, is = 269.7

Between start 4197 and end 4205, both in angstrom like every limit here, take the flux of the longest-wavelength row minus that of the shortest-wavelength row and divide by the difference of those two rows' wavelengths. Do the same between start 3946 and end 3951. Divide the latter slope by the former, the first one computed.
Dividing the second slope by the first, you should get -7.0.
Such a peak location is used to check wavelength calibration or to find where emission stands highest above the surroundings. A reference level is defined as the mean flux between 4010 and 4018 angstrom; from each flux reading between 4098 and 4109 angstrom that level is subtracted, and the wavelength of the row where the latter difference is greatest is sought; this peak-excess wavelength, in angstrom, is 4102.61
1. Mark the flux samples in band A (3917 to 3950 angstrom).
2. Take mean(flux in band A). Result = 4.5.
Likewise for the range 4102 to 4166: 5.0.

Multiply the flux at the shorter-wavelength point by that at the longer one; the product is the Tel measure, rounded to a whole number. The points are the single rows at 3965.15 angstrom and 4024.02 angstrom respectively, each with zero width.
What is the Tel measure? 14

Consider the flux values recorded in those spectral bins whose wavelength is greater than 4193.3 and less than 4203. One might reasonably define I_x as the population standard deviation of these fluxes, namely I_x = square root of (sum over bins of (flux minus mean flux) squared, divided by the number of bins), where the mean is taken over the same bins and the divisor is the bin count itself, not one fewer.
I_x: 0.31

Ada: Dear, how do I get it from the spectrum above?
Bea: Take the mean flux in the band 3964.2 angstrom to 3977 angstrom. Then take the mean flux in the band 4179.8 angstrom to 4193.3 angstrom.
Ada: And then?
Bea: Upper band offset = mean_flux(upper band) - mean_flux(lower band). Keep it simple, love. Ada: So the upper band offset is 1.4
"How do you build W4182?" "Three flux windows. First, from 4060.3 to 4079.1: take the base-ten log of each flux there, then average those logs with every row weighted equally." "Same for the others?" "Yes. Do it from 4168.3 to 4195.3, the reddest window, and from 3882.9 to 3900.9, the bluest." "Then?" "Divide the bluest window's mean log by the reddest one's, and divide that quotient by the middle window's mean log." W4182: 1.20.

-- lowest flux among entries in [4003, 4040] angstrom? 5.09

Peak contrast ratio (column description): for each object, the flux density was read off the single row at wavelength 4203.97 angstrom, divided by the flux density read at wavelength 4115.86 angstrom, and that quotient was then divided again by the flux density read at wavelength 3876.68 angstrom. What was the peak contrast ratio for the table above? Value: 0.219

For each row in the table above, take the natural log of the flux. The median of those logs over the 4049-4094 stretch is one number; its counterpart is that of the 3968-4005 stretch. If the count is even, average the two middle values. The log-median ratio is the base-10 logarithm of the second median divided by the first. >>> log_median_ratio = 0.00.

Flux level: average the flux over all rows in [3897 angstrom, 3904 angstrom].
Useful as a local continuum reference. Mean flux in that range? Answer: 4.74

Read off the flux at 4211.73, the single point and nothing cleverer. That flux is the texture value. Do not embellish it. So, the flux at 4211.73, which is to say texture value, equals 6.03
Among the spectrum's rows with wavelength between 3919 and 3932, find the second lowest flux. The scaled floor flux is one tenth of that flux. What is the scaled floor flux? 0.440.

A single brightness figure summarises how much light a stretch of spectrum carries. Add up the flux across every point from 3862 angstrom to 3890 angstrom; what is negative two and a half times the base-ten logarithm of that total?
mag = -4.71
